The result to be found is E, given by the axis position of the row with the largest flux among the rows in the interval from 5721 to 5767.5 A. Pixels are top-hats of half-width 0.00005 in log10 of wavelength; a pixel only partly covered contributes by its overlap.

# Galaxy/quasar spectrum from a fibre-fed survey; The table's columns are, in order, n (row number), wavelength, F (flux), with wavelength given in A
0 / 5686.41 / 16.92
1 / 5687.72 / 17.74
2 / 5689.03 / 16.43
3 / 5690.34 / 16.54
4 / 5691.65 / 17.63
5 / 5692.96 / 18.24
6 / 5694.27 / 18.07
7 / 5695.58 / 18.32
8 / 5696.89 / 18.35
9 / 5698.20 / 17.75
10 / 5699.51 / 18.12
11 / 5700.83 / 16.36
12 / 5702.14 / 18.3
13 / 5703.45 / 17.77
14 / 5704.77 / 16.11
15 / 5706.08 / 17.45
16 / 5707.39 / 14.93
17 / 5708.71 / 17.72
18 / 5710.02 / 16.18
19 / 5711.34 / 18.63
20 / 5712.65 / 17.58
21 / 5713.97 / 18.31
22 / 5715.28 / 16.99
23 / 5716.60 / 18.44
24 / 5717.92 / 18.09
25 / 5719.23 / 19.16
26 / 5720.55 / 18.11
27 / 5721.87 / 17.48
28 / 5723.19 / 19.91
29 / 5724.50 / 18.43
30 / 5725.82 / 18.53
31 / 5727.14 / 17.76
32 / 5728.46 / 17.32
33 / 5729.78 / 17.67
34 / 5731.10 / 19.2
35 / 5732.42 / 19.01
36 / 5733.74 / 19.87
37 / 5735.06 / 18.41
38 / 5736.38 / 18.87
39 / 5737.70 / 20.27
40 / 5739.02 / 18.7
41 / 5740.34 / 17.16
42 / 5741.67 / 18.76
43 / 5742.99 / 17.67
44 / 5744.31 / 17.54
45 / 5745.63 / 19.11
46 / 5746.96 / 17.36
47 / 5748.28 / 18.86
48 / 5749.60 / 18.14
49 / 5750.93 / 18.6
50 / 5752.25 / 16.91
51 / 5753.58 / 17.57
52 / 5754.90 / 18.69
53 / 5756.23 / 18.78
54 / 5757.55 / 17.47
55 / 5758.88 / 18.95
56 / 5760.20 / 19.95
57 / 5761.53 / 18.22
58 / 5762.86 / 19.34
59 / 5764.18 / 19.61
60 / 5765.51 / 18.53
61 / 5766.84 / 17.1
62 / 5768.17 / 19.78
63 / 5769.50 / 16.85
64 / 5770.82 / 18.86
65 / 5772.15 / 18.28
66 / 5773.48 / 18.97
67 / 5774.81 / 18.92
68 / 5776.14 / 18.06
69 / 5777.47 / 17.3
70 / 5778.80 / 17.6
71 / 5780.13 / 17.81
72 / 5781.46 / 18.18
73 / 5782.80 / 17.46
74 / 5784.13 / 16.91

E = 5737.70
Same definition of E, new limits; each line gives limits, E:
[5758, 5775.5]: 5760.20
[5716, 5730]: 5723.19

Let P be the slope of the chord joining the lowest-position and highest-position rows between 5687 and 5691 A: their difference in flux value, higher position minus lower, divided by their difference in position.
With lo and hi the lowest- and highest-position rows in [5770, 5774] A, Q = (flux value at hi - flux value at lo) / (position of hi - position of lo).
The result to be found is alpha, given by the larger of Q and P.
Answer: 0.04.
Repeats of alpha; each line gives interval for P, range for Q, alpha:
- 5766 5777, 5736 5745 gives 0.10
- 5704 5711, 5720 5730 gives 0.01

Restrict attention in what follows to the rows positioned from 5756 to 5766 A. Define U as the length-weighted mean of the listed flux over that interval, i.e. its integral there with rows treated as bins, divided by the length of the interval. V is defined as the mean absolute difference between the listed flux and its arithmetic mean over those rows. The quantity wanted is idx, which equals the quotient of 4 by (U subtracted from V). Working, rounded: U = 18.88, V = 0.61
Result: -0.219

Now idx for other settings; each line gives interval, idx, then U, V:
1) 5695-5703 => -0.231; 17.87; 0.54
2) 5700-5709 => -0.251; 16.93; 0.98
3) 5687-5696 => -0.236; 17.55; 0.62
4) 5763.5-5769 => -0.225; 18.70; 0.94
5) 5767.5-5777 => -0.224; 18.51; 0.69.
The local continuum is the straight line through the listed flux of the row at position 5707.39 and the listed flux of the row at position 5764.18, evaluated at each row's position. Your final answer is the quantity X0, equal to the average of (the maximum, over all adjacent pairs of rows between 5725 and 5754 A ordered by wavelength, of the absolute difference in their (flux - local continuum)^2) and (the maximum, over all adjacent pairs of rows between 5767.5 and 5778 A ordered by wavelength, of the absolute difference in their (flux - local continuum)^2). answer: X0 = 8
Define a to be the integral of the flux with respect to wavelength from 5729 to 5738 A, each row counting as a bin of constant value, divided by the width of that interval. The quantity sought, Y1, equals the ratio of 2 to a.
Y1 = 0.105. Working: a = 19.0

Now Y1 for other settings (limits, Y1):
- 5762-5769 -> 0.106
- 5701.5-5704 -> 0.111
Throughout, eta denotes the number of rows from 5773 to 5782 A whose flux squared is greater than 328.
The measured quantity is 3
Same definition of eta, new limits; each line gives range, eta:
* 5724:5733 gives 4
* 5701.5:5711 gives 1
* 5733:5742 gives 6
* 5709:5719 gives 3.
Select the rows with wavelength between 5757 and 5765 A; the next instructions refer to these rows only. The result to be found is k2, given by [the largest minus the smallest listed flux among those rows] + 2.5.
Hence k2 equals 5.0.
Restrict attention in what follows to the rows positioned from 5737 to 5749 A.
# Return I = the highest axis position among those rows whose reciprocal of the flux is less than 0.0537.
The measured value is 5748.28 A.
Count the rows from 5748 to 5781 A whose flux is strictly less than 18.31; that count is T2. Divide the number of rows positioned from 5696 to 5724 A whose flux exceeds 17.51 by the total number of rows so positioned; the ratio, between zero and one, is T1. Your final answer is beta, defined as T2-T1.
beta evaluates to 11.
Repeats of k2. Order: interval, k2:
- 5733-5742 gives 5.6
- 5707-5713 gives 6.2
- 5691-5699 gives 3.2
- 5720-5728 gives 4.9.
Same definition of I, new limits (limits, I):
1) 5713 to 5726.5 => 5723.19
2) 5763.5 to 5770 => 5768.17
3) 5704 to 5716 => 5711.34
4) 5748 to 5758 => 5756.23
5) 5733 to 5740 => 5739.02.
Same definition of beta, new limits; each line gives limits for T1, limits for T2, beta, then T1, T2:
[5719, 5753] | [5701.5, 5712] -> 6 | 0.81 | 7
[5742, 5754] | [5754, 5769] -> 2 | 0.78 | 3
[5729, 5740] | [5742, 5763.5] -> 7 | 1.00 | 8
